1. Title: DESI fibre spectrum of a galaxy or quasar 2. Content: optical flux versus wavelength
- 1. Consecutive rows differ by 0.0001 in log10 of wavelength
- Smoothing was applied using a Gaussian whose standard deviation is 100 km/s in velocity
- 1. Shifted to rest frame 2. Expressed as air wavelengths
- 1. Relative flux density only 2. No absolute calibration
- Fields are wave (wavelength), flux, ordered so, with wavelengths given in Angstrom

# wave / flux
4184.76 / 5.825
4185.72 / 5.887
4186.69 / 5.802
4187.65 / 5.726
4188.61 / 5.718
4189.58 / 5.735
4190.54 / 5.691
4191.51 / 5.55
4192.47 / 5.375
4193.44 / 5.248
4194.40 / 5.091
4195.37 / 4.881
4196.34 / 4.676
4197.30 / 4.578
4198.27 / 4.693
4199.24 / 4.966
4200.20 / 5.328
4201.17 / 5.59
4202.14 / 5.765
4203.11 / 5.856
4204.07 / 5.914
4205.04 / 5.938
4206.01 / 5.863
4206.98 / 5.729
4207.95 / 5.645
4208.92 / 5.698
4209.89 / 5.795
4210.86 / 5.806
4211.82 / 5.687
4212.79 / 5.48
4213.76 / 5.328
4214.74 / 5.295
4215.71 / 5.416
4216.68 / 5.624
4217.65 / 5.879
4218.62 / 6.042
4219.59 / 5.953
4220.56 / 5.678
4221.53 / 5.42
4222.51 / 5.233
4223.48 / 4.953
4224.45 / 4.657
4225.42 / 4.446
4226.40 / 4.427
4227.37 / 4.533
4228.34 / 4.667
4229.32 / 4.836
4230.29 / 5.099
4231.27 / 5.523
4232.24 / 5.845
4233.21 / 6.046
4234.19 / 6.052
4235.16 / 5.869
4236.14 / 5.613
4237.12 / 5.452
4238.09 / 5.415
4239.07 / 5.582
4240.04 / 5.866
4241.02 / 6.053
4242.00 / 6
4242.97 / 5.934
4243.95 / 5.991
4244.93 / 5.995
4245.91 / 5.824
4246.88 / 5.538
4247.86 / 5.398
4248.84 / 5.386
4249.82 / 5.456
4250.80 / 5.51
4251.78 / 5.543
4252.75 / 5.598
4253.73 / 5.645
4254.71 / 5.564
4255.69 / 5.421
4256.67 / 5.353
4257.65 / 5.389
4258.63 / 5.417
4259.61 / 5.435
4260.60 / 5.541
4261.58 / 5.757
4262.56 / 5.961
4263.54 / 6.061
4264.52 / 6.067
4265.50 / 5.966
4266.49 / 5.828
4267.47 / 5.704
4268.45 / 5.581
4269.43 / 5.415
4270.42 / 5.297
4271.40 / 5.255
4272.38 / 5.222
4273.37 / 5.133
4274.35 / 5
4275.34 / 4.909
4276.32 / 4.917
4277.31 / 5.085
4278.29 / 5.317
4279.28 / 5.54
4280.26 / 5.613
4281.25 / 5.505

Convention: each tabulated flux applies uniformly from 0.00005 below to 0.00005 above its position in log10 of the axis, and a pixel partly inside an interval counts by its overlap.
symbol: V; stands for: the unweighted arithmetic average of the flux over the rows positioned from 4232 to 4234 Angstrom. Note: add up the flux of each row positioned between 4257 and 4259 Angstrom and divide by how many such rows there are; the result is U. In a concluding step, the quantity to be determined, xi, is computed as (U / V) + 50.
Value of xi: 50.9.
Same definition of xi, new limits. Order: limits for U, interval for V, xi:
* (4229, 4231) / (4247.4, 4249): 50.9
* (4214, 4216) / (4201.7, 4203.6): 50.9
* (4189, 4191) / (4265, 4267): 51.0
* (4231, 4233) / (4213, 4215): 51.1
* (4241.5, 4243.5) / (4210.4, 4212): 51.0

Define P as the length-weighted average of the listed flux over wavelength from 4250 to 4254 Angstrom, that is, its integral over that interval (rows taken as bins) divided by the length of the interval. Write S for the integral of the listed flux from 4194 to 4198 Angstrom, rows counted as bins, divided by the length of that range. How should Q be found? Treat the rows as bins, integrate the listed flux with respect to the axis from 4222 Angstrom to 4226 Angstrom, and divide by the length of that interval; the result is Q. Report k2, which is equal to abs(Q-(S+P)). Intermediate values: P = 5.57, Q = 4.8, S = 4.79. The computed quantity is 5.6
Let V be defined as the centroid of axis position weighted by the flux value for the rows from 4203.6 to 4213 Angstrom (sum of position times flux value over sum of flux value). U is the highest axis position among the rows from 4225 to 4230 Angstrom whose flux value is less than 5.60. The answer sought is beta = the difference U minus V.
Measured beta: 20.9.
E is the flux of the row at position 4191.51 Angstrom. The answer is 5.55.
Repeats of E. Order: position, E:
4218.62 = 6.042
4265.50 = 5.966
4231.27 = 5.523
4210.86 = 5.806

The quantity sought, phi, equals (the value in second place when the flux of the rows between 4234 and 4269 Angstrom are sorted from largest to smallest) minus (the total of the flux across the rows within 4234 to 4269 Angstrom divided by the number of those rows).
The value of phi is 0.37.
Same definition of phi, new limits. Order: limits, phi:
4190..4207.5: 0.54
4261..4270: 0.25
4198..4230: 0.55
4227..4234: 0.62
